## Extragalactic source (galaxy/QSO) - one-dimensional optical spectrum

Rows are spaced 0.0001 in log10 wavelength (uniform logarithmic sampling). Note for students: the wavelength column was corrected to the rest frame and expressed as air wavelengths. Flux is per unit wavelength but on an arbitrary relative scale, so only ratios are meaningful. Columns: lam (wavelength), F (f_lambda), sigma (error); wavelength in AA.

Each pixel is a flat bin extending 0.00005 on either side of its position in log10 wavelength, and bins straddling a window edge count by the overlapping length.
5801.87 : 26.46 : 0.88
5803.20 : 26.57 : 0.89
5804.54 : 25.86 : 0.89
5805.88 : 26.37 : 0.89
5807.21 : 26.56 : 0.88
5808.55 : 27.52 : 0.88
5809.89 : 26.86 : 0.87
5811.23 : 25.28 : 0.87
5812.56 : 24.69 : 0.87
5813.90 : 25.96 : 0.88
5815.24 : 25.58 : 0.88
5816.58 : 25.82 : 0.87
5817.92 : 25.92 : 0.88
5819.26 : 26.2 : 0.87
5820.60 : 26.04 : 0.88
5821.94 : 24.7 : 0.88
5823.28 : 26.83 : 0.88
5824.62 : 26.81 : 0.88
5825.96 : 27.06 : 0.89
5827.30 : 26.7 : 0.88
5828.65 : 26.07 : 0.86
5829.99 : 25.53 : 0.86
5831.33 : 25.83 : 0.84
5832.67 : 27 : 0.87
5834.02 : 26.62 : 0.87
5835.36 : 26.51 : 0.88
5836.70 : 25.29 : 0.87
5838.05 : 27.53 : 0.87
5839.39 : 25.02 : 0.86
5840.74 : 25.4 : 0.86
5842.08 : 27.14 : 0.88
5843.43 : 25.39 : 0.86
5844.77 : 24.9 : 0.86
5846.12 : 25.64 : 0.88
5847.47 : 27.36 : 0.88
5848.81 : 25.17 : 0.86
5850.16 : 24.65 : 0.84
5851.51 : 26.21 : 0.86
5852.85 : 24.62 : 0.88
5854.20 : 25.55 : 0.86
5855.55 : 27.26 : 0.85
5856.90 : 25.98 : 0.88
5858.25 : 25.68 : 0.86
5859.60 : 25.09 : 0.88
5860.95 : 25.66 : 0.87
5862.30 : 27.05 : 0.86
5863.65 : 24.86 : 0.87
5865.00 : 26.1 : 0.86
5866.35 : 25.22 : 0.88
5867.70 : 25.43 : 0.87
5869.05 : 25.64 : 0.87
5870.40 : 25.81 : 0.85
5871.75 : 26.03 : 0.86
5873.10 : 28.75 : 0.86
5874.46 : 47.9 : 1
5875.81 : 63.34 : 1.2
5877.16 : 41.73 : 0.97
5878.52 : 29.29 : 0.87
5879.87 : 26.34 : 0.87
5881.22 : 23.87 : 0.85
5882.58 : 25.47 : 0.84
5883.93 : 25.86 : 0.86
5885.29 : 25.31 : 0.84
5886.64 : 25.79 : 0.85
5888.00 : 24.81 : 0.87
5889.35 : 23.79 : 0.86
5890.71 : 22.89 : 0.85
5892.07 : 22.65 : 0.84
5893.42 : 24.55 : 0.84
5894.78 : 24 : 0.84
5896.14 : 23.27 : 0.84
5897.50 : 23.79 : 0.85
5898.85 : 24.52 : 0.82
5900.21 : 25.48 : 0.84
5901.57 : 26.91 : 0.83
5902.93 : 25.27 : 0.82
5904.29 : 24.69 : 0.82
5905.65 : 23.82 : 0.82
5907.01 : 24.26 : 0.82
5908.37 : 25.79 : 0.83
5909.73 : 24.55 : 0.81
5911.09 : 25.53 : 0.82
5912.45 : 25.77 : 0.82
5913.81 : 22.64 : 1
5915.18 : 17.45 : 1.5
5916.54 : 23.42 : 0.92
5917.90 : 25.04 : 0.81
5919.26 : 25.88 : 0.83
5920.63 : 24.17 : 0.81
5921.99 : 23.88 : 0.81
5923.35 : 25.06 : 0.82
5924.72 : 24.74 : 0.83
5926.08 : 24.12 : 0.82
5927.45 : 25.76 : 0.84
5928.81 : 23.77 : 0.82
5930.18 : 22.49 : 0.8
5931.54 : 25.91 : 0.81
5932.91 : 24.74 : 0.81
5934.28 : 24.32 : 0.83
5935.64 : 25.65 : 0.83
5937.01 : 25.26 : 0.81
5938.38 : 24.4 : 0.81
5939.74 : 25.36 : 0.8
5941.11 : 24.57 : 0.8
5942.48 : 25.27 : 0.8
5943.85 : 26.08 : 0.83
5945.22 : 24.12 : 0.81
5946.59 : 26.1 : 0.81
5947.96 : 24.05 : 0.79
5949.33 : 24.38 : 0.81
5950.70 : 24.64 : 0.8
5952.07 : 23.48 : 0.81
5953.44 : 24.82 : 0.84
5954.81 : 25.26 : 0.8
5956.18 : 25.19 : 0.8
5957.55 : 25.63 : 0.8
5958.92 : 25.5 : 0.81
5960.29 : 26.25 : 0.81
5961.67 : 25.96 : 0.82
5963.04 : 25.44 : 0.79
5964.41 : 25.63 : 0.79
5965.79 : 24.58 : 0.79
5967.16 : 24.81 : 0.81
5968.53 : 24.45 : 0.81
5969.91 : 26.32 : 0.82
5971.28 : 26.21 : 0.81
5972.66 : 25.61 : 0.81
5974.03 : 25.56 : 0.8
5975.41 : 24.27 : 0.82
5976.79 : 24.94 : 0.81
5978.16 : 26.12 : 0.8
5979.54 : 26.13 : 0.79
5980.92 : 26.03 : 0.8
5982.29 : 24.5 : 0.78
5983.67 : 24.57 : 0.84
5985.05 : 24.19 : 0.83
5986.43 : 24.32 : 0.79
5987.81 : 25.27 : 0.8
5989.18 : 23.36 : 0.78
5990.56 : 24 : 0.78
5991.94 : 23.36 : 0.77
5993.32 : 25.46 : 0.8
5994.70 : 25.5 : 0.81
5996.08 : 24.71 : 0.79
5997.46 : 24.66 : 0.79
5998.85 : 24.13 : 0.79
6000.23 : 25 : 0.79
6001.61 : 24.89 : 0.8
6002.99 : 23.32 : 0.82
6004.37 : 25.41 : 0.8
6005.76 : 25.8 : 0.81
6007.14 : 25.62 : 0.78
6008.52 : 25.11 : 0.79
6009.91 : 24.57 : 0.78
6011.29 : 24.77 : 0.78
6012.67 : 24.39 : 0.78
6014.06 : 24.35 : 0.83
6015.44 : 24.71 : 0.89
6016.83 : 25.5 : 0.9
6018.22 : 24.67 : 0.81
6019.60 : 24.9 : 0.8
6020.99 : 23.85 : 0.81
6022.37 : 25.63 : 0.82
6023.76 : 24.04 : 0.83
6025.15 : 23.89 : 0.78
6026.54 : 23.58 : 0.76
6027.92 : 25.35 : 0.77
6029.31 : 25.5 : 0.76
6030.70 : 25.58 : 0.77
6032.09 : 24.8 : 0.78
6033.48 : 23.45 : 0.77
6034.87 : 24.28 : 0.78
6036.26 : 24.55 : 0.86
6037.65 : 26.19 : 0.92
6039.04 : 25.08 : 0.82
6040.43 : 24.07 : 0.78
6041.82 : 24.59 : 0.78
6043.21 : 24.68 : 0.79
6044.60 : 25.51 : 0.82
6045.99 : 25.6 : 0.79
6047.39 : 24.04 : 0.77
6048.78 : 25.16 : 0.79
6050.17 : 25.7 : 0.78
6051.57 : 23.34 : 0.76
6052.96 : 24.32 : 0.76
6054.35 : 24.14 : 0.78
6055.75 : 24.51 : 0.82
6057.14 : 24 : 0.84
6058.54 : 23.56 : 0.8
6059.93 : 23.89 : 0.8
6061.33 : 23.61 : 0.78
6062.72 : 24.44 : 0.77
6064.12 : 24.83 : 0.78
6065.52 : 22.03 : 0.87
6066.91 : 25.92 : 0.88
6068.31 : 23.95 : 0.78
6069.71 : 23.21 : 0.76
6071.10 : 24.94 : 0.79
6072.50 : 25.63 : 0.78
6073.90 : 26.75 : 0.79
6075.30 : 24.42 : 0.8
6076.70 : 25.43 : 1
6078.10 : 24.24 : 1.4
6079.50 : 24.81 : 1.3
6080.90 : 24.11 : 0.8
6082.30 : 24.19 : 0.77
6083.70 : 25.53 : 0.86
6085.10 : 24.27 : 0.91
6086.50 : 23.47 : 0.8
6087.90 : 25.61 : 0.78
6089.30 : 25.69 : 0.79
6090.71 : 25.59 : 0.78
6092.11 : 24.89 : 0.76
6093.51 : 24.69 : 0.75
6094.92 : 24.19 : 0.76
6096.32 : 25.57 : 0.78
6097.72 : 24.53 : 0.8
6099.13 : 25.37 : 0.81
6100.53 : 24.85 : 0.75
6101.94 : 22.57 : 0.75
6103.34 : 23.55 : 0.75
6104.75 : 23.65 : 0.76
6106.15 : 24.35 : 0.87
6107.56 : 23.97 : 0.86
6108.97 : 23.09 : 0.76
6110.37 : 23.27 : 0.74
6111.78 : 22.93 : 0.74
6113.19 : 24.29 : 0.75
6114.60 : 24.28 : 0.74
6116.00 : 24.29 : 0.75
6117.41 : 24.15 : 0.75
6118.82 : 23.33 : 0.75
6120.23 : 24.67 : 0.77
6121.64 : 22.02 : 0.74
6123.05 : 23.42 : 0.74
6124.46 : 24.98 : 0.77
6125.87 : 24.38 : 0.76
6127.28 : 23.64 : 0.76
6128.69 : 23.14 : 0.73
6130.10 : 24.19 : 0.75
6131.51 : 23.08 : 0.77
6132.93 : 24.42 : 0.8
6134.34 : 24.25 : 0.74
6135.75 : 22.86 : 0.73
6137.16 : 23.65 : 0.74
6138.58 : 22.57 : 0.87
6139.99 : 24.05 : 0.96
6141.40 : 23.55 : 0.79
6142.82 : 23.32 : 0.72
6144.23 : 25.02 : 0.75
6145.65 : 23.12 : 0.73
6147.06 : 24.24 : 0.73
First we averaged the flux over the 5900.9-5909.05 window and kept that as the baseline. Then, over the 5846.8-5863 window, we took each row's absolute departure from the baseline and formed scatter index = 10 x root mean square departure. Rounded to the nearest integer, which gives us 12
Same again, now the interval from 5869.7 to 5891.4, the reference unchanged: 120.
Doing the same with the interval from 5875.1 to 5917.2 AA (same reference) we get 77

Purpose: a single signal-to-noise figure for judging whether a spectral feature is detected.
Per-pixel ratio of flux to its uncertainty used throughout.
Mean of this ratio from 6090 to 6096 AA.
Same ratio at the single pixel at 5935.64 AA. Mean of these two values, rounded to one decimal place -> 31.7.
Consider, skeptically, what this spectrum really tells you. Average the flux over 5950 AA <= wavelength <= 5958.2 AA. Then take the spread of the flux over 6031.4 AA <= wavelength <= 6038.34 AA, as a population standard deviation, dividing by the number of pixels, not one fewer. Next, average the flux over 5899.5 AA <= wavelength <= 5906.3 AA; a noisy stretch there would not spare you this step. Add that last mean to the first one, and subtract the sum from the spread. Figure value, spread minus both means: -49.2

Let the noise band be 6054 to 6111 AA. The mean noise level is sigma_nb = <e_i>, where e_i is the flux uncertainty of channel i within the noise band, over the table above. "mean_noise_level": 0.83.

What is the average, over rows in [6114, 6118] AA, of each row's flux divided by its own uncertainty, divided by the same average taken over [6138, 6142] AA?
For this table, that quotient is 1.21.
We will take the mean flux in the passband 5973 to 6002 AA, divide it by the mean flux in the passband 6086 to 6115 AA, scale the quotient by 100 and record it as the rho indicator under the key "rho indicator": 102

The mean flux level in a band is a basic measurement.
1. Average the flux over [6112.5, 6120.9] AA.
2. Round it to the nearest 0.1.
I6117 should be 24.2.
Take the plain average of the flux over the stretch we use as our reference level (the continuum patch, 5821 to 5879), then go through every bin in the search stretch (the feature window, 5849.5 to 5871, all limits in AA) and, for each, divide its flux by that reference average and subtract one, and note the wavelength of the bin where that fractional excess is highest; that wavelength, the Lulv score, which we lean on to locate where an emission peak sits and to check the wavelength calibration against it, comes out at 5855.55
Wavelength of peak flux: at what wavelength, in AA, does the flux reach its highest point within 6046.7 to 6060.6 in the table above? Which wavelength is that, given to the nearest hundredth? 6050.17 AA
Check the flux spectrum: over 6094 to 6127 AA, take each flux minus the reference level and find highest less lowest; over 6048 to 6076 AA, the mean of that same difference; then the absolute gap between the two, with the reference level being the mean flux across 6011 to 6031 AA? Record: 3.8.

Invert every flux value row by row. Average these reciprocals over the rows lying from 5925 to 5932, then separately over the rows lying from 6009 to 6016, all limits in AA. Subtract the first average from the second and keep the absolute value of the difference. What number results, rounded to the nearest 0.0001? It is 0.0004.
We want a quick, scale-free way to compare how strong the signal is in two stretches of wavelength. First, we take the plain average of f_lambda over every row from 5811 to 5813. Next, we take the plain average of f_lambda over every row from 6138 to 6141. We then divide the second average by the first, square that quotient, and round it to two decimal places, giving 0.87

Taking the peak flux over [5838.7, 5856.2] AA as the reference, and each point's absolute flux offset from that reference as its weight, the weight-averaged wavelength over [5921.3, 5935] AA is 5928.1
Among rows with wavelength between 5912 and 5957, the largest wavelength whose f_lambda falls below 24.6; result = 5952.07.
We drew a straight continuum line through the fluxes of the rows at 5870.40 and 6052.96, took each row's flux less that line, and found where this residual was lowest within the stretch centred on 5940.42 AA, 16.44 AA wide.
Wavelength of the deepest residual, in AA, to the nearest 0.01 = 5947.96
